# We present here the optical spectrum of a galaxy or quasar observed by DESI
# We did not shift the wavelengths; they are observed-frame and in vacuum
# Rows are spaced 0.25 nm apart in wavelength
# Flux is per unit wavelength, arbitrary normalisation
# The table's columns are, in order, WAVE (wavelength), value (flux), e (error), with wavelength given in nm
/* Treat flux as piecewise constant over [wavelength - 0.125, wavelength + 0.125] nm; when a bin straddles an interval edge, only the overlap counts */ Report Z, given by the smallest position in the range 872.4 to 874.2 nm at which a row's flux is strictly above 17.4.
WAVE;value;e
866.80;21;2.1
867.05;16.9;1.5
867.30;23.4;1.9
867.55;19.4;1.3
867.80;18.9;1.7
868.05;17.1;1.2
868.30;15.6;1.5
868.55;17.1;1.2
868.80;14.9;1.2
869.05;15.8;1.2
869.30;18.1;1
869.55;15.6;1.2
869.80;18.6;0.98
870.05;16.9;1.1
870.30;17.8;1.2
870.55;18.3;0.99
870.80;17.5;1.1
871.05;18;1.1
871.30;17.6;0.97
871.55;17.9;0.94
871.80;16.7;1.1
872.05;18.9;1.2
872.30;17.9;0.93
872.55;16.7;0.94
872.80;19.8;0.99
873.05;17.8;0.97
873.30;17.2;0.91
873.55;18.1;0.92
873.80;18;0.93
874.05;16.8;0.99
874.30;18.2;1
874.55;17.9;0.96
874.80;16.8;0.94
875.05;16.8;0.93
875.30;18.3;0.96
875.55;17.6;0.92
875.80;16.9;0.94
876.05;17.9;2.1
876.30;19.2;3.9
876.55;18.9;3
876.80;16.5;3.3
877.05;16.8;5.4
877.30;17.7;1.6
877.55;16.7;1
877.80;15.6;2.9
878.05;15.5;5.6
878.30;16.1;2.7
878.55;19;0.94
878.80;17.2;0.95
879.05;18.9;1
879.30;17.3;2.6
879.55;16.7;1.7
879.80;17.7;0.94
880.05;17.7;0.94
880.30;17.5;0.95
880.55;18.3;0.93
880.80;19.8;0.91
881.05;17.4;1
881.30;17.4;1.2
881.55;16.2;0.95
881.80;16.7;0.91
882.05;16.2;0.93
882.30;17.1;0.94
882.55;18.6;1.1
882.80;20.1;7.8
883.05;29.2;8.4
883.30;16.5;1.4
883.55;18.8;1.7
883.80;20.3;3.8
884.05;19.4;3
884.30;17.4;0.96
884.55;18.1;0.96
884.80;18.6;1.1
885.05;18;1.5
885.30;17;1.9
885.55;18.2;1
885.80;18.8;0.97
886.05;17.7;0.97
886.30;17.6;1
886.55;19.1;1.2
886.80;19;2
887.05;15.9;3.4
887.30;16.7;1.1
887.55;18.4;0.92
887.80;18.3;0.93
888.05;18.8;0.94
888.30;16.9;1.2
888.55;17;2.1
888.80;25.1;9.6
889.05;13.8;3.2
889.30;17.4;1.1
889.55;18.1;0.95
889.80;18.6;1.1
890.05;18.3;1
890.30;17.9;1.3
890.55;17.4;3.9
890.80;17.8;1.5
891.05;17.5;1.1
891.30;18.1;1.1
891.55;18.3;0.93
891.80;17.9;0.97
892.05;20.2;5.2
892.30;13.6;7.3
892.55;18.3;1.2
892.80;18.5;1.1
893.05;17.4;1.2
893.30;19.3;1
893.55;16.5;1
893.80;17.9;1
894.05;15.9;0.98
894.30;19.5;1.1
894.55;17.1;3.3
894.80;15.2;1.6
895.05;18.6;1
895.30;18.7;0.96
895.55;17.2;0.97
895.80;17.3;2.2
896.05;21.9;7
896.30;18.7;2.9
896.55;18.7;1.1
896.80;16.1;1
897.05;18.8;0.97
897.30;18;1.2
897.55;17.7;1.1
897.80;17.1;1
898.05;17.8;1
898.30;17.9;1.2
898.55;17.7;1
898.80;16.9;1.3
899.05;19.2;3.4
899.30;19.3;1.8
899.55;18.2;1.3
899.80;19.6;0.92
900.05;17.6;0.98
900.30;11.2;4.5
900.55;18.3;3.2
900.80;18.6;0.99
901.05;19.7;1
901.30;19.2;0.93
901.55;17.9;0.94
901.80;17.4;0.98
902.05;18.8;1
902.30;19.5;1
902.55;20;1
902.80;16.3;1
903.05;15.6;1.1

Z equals 872.80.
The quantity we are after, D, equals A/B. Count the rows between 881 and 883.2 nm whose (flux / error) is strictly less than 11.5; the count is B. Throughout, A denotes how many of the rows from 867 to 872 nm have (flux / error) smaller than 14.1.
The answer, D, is 3.5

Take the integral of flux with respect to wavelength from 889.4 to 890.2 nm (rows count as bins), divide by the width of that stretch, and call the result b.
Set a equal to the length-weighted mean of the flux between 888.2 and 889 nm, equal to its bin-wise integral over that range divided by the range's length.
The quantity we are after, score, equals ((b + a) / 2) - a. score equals -0.46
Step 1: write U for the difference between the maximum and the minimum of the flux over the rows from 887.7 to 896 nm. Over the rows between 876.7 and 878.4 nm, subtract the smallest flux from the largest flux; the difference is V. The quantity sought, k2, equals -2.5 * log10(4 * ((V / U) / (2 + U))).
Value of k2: 3.1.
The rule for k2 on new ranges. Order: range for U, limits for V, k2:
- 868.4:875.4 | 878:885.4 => -0.5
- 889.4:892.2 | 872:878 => -0.2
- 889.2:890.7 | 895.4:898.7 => -2.0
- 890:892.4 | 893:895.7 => 1.3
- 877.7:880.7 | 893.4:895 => 0.1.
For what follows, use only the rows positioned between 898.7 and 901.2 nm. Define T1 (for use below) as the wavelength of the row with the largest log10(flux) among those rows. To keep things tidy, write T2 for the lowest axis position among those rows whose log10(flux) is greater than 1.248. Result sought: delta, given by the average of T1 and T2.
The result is 900.05 nm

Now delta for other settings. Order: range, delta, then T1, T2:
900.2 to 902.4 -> 900.80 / 901.05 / 900.55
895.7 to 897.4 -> 896.05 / 896.05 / 896.05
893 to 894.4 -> 893.80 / 894.30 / 893.30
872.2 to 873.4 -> 872.55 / 872.80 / 872.30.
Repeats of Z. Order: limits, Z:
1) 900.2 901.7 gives 900.55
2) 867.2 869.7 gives 867.30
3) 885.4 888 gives 885.55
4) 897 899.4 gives 897.05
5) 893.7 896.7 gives 893.80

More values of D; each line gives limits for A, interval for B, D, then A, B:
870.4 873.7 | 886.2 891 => 0.0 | 0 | 6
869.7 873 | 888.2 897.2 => 0.0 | 0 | 11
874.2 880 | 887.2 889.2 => 3.7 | 11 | 3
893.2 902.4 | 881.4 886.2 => 1.8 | 11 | 6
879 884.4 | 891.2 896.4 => 1.1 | 8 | 7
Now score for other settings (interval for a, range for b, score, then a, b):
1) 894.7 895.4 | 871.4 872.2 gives 0.14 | 17.5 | 17.8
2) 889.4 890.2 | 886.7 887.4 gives -0.57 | 18.3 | 17.2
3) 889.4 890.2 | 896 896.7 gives 0.56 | 18.3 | 19.4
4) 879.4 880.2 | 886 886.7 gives 0.42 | 17.4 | 18.2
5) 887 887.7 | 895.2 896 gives 0.46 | 17.2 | 18.1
